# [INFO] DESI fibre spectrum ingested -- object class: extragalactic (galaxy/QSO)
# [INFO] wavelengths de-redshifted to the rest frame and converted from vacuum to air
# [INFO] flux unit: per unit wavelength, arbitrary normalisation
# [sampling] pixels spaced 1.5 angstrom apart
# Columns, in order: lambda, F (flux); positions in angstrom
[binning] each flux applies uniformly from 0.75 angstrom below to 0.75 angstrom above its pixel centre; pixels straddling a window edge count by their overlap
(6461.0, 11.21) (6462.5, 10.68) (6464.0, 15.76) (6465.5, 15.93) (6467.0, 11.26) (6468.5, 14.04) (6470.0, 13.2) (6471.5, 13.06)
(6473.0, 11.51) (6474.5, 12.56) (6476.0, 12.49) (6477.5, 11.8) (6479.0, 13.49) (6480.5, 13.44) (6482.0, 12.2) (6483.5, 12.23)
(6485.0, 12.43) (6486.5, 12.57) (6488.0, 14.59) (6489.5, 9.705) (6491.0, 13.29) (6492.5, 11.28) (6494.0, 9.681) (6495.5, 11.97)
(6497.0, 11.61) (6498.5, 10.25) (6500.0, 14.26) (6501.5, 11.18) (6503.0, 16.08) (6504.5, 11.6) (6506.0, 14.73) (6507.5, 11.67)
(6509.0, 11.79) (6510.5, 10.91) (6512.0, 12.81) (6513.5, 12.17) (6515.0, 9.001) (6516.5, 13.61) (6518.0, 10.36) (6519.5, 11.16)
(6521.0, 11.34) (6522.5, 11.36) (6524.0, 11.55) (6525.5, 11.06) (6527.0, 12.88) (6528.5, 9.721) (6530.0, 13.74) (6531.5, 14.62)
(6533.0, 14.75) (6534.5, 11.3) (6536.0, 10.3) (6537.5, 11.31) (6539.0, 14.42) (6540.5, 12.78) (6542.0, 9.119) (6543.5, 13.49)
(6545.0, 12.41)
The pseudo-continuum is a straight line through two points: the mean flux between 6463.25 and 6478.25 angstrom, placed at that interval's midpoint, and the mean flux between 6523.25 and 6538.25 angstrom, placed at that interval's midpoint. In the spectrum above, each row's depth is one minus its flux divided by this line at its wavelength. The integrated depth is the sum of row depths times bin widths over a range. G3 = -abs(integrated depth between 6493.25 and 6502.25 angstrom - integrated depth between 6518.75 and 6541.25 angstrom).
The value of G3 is -0.89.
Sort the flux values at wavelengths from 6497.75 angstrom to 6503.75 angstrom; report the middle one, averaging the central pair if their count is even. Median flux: 12.7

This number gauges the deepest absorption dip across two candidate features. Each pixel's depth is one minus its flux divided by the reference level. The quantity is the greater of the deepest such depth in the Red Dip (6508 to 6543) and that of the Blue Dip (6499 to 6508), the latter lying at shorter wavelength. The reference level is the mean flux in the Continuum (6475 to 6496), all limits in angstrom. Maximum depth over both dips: 0.264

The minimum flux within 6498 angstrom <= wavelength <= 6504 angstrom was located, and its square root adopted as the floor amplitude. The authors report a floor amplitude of 3.20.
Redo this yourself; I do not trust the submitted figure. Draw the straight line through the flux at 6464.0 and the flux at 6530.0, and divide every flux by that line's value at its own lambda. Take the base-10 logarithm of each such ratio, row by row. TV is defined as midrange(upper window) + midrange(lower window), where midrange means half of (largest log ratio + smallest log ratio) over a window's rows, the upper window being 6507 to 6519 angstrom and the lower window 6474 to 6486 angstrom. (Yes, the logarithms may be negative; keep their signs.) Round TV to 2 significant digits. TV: -0.19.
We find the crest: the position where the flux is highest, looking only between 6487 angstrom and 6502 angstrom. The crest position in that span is 6488.0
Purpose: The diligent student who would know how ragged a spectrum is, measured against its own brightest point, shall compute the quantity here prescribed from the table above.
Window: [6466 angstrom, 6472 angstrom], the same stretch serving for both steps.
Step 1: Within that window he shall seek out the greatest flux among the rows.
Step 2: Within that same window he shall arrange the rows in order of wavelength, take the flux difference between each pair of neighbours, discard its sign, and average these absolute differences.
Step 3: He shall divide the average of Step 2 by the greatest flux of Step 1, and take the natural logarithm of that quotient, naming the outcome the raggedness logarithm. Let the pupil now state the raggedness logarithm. -2.42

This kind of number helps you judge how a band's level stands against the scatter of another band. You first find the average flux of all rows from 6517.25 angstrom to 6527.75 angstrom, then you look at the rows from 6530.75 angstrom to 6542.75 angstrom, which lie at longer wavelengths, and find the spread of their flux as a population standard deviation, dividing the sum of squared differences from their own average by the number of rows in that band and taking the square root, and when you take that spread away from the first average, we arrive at 9.4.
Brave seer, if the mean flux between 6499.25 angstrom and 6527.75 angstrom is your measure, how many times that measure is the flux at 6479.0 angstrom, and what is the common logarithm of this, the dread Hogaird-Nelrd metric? 0.048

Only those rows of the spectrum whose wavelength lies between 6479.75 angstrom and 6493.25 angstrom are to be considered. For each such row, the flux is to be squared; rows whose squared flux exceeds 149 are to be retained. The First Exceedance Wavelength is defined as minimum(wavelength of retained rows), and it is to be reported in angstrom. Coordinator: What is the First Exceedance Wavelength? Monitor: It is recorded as 6480.5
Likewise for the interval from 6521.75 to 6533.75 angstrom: 6527.0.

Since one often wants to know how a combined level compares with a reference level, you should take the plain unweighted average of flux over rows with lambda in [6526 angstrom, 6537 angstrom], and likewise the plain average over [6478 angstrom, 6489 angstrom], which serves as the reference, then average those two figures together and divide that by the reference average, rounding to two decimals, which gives 0.98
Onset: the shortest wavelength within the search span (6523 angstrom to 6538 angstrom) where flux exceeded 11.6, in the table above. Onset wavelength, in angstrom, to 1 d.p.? 6527.0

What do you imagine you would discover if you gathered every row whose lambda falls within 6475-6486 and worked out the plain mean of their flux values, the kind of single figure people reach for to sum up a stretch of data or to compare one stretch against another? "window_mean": 12.6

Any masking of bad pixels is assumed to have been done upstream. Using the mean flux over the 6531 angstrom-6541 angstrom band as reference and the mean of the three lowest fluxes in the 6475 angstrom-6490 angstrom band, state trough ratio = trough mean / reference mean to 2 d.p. 0.88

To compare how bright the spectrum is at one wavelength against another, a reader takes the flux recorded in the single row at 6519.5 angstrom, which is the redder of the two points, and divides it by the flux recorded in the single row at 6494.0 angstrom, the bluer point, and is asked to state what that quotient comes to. 1.15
